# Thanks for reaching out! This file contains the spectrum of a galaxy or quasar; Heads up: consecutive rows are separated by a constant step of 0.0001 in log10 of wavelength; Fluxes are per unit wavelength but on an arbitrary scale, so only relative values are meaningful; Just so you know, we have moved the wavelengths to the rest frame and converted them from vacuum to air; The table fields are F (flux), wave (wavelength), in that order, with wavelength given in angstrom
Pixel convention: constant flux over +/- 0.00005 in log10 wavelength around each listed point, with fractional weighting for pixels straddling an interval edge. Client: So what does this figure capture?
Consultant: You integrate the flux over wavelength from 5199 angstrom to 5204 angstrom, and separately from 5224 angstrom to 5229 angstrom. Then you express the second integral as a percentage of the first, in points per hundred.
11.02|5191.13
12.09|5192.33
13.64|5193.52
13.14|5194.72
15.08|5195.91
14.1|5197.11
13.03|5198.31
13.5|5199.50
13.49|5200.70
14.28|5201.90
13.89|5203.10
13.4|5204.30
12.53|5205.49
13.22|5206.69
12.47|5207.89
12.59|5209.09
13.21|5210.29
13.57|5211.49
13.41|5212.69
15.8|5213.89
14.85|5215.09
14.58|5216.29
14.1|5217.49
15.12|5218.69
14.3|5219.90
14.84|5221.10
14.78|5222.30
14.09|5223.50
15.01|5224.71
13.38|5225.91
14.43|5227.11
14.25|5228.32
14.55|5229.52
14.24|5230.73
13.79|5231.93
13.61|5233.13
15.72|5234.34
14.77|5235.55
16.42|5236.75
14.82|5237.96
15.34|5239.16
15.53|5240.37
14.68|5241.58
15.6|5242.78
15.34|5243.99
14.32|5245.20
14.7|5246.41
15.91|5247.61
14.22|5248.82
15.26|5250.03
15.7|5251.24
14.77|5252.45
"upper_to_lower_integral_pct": 104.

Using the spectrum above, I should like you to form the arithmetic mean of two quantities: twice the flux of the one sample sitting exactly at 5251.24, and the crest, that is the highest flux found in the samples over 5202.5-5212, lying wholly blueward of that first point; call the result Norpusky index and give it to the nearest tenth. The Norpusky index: 22.6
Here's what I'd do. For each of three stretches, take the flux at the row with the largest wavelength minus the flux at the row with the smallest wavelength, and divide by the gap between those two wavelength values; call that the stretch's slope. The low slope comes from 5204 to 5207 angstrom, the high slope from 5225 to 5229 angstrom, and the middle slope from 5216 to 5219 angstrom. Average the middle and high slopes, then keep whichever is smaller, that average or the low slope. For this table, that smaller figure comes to -0.08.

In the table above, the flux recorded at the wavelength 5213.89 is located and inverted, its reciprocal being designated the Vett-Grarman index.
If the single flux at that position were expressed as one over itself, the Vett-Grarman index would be 0.063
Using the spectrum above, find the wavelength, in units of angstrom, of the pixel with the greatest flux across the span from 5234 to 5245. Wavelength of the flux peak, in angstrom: 5236.75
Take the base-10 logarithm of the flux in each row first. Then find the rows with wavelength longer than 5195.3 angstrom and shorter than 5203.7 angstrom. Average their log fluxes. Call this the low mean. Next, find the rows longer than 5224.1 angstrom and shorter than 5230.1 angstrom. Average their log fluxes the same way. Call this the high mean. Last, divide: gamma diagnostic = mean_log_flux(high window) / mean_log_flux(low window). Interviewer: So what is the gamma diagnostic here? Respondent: 1.01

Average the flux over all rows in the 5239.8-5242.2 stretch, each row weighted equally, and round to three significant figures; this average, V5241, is 15.1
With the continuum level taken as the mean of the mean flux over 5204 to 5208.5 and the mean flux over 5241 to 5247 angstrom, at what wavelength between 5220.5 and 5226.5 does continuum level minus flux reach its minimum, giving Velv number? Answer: 5224.71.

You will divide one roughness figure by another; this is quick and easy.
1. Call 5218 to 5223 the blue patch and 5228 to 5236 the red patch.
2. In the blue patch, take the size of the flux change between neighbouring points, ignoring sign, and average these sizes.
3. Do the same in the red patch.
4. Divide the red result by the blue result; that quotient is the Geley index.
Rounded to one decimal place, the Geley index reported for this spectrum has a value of 1.5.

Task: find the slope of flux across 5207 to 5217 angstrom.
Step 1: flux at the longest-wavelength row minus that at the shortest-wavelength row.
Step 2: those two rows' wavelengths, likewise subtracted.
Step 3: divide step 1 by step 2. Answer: 0.25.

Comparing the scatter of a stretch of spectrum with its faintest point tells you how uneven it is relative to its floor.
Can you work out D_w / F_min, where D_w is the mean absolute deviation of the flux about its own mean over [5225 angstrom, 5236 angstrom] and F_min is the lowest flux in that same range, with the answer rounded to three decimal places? 0.037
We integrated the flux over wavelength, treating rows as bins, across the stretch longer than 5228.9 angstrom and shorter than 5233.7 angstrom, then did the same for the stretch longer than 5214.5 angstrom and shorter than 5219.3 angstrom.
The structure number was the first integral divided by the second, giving 0.96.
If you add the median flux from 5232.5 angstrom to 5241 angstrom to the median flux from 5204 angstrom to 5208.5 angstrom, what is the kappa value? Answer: 28.2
